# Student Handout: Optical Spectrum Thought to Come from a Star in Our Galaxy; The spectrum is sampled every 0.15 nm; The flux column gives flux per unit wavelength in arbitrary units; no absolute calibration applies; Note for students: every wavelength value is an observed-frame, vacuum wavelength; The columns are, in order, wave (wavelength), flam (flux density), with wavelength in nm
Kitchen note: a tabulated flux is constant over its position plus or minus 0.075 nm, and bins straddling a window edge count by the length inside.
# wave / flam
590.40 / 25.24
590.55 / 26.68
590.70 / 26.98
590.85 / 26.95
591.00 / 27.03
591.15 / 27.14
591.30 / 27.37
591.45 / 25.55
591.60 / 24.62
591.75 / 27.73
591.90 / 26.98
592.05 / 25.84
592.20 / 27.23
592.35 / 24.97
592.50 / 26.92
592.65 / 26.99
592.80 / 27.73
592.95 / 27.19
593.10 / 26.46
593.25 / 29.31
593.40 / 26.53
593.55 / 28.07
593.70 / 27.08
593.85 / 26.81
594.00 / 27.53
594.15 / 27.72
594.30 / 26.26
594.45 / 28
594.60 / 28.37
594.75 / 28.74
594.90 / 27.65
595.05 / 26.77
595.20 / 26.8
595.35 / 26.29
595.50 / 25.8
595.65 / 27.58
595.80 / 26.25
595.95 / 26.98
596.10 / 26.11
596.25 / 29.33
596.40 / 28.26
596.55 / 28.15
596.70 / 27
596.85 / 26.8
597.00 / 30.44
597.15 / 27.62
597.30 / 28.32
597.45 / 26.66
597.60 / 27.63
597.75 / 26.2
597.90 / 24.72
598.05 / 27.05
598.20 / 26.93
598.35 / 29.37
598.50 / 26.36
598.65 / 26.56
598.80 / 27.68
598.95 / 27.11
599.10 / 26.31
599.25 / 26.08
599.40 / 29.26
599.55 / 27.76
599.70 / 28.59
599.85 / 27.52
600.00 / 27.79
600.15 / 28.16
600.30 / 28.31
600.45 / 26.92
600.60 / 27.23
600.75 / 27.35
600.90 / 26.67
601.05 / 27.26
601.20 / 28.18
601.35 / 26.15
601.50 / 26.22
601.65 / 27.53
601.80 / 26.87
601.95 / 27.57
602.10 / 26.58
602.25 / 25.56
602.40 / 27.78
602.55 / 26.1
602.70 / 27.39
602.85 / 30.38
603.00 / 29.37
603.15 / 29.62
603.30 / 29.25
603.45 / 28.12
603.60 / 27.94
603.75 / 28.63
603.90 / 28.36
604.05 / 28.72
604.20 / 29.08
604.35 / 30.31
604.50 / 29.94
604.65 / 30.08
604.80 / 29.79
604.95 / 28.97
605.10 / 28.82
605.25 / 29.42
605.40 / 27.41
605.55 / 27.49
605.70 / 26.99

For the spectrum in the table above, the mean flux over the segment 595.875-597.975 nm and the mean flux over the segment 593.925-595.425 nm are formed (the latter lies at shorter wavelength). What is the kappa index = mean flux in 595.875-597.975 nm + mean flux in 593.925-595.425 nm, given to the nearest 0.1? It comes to 54.9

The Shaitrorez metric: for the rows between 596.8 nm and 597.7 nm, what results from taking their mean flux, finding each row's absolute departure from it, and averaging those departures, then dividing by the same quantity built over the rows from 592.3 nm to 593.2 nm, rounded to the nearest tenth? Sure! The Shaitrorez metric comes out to 1.5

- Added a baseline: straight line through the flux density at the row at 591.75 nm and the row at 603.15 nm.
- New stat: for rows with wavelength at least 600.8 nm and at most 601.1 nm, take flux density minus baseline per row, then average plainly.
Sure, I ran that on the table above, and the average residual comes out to -2.3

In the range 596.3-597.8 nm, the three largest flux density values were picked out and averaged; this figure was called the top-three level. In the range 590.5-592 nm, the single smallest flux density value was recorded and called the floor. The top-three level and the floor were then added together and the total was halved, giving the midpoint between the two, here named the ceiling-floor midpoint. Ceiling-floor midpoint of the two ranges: 26.8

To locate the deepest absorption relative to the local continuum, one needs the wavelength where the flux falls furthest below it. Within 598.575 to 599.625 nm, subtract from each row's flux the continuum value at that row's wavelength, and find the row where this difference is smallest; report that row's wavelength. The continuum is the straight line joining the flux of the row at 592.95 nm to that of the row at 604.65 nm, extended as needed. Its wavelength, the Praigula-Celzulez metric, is 599.25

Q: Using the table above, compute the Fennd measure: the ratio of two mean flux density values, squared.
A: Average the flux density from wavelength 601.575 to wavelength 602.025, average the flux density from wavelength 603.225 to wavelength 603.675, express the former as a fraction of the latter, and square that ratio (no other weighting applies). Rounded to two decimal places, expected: 0.92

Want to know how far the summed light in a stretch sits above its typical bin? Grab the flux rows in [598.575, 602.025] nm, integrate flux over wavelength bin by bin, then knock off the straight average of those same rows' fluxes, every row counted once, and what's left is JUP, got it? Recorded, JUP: 67.0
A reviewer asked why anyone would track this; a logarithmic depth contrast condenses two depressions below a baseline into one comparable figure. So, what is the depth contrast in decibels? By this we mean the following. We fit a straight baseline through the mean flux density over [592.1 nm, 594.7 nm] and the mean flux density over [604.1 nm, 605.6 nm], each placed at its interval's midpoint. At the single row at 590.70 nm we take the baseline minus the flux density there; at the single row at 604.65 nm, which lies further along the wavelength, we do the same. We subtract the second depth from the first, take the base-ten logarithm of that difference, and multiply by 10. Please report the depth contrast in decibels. -1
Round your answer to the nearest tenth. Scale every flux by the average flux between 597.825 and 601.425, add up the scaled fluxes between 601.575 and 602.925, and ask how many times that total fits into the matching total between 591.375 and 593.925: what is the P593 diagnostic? 1.9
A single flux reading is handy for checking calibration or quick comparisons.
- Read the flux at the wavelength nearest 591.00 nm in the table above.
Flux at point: 27.03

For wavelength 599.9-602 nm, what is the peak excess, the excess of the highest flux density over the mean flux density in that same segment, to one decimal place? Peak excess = 1.0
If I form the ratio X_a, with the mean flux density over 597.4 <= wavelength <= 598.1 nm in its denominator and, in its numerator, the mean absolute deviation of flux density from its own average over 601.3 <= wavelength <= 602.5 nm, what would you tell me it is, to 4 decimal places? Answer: 0.0248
